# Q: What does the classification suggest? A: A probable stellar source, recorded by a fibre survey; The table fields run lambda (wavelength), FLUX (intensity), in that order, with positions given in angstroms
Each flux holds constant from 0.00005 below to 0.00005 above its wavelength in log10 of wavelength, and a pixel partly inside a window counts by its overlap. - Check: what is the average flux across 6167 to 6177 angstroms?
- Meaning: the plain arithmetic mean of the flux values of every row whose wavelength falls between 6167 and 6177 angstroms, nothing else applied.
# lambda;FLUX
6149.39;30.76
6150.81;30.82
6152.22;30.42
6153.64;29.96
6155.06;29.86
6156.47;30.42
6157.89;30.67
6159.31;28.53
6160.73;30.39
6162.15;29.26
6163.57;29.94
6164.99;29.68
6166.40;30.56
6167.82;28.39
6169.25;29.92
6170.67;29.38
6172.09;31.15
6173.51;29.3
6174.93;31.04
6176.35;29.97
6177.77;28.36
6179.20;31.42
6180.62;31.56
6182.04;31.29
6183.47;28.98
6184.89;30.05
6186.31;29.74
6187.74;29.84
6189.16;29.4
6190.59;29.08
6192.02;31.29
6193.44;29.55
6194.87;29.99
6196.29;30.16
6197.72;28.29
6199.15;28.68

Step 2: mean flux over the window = 29.9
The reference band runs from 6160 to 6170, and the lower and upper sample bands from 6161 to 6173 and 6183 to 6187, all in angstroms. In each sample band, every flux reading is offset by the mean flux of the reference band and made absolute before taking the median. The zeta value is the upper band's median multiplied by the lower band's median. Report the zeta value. 0.13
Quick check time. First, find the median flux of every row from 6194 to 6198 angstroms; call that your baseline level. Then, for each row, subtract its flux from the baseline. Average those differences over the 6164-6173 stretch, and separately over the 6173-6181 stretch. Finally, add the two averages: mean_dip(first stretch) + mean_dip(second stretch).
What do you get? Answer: -0.1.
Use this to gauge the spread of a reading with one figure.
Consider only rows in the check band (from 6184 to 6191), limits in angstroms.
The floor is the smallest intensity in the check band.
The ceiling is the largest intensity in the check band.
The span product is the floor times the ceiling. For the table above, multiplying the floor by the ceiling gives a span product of 874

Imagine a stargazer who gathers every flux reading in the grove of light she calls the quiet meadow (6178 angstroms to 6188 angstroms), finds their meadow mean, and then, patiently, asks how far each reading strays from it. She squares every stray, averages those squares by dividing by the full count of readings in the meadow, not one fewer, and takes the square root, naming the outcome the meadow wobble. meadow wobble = 0.93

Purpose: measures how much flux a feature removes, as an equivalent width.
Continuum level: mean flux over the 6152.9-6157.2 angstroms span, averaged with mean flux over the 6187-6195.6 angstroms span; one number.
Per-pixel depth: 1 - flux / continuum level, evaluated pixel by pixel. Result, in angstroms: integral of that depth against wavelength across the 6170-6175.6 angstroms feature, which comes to -0.047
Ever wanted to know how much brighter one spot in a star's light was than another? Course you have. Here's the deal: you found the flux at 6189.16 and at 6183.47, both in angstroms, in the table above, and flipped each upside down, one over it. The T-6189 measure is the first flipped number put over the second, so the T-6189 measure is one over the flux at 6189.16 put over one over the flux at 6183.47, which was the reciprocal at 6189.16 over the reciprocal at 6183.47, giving 0.99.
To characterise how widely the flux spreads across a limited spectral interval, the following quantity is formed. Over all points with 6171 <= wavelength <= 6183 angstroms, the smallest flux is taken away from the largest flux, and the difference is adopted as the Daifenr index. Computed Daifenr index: 3.2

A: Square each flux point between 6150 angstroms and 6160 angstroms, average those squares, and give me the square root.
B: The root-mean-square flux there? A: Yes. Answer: 30.1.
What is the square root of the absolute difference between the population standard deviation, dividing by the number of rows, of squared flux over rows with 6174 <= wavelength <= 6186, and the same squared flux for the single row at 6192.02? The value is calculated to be 30.2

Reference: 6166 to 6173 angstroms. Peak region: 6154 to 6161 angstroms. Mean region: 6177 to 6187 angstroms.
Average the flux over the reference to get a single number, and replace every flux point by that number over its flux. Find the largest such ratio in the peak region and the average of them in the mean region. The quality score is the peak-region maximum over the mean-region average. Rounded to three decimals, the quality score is 1.057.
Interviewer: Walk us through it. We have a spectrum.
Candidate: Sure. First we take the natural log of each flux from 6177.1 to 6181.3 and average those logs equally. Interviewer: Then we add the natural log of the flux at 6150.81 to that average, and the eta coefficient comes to 6.84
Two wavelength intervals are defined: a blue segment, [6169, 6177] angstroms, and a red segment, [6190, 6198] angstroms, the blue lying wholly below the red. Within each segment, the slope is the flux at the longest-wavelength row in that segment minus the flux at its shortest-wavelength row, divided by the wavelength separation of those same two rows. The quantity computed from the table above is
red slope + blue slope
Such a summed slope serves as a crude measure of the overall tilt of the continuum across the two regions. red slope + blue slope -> -0.10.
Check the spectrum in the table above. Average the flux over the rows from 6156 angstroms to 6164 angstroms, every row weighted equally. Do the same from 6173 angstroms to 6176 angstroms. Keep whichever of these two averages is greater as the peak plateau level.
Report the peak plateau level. 30.2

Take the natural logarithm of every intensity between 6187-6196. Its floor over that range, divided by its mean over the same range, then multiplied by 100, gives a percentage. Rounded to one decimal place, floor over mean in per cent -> 99.2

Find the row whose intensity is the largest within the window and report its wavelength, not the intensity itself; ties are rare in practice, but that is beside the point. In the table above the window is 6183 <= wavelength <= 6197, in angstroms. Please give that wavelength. 6192.02 angstroms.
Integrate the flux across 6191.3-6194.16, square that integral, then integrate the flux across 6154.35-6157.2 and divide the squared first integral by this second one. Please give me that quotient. 88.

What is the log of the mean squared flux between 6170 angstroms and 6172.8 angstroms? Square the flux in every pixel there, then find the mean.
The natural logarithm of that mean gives 6.82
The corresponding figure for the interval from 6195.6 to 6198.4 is 6.75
